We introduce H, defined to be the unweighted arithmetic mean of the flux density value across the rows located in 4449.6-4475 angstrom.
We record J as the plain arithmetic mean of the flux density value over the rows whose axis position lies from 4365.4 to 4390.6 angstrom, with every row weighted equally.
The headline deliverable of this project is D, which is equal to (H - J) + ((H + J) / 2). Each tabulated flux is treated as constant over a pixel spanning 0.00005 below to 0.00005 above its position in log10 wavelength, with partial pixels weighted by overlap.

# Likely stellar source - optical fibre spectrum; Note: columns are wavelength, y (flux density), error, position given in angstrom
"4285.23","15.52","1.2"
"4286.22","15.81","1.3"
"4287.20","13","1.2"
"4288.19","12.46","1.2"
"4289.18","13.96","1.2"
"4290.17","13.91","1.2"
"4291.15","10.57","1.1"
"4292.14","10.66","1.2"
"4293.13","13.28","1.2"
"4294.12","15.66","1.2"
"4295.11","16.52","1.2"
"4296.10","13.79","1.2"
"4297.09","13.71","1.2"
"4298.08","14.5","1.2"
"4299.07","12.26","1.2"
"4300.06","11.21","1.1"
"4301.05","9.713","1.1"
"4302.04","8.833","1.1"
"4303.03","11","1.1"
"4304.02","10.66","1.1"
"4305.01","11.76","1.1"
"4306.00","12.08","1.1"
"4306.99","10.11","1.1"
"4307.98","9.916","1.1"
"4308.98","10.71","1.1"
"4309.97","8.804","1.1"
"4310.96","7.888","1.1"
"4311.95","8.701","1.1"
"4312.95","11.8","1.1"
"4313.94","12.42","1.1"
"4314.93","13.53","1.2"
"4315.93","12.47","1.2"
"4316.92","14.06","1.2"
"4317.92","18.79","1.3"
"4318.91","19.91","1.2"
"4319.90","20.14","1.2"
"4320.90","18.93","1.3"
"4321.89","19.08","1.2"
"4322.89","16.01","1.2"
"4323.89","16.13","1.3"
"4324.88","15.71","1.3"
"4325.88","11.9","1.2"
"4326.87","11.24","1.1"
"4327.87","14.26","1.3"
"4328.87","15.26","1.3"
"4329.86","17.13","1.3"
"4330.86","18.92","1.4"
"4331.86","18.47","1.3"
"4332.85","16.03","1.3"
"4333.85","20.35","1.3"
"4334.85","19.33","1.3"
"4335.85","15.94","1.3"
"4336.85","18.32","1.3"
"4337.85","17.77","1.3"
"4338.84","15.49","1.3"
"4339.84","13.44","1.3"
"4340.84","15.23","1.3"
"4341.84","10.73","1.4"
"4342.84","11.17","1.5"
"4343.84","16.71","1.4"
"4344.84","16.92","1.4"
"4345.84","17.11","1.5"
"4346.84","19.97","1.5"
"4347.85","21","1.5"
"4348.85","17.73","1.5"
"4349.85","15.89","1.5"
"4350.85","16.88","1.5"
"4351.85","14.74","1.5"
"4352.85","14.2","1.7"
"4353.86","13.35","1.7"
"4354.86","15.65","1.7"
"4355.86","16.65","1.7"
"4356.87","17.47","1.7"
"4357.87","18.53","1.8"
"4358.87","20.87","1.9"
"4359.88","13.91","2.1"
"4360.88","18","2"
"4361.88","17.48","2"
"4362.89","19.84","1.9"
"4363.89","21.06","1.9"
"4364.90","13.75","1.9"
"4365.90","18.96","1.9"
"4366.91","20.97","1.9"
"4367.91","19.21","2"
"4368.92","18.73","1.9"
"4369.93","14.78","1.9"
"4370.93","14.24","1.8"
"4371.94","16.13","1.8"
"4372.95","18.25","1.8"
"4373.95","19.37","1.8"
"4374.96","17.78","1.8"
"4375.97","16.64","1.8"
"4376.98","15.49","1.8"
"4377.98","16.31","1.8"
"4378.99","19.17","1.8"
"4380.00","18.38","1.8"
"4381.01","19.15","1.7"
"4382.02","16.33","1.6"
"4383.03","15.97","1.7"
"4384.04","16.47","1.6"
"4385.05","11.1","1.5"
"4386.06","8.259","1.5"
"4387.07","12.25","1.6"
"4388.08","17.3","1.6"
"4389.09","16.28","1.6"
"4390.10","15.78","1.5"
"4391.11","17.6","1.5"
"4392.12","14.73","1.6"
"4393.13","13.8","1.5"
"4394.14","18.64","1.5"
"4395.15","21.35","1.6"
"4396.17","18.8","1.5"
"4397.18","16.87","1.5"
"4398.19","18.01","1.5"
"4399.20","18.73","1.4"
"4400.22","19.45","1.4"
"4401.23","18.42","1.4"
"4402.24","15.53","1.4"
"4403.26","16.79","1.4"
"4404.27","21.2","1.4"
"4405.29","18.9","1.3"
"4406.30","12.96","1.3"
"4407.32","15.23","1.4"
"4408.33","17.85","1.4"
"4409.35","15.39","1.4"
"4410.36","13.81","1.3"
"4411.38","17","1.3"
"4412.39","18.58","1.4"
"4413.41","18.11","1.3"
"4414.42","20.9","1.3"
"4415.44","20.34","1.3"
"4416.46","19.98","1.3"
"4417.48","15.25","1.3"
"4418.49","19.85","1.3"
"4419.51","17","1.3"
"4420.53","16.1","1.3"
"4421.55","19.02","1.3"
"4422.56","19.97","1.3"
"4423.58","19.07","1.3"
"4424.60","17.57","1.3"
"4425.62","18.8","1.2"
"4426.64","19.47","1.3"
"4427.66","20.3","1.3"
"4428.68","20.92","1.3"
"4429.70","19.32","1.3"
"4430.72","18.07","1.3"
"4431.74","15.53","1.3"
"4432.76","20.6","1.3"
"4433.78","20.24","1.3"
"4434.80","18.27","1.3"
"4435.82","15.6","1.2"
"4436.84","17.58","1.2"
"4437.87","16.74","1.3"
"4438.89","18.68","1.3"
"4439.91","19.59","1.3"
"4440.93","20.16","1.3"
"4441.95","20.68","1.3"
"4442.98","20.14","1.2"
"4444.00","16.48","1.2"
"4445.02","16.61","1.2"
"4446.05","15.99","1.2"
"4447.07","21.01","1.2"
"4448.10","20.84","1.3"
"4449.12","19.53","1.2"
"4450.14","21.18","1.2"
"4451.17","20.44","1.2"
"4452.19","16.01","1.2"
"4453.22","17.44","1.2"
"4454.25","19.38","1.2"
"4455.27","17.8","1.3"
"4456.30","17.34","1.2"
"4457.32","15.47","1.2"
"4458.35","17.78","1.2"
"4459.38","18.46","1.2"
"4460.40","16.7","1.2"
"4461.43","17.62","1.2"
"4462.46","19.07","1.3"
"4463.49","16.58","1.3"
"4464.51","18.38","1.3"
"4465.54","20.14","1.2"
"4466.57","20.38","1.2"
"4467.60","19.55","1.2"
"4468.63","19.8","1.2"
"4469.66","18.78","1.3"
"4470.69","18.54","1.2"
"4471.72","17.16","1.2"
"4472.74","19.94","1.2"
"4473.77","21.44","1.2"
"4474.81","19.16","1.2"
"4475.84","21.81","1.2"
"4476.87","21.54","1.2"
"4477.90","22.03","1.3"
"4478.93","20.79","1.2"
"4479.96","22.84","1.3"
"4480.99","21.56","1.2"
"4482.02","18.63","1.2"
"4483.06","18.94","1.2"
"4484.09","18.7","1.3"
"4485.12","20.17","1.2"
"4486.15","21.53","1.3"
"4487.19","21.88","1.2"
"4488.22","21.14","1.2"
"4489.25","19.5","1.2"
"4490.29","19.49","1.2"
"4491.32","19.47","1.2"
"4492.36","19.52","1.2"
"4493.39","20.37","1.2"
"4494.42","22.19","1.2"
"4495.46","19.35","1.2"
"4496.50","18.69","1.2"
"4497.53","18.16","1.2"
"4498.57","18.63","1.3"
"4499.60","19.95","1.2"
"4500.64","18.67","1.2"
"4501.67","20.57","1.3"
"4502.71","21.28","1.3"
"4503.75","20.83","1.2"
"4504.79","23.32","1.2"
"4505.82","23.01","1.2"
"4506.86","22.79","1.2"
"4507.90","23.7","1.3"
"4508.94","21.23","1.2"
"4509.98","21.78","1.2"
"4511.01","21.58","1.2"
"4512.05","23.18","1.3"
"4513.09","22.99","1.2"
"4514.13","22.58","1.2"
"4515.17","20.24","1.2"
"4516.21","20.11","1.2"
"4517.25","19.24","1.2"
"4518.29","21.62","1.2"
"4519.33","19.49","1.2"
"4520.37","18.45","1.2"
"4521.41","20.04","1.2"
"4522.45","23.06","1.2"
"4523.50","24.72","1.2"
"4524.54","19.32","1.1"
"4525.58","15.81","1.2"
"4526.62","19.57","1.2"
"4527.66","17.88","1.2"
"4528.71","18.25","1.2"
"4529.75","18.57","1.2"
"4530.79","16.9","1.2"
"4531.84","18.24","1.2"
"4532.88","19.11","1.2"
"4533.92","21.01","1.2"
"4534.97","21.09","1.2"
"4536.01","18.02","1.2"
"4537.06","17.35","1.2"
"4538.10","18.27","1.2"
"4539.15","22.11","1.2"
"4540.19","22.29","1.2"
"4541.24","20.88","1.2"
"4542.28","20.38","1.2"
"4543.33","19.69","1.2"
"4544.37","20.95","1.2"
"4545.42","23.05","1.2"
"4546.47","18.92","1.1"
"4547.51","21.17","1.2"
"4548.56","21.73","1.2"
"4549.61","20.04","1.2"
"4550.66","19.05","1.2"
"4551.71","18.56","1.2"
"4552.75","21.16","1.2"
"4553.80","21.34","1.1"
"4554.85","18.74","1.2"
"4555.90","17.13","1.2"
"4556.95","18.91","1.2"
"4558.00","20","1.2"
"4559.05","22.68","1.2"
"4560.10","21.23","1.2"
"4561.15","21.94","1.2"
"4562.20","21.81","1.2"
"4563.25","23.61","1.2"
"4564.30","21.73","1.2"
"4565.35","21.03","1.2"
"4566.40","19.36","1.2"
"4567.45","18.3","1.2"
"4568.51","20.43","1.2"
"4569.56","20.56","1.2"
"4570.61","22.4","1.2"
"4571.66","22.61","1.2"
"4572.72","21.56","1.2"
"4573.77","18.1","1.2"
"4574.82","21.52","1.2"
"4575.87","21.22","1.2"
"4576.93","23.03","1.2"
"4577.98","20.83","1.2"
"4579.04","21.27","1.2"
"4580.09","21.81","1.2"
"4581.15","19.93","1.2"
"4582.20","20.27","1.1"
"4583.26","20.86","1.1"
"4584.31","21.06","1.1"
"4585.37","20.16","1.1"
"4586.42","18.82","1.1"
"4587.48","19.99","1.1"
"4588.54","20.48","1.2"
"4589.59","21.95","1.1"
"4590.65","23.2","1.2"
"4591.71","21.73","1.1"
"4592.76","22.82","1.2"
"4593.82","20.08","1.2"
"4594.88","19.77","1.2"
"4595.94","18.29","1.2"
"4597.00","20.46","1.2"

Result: 19.6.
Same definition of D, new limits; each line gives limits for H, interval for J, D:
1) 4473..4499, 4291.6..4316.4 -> 24.6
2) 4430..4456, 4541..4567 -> 17.6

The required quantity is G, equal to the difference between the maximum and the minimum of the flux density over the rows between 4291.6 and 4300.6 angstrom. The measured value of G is 5.9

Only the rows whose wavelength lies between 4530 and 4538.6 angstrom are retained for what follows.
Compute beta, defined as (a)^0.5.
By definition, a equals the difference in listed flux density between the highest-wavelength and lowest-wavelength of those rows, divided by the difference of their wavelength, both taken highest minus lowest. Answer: 0.43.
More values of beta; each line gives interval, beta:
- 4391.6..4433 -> 0.38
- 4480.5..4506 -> 0.24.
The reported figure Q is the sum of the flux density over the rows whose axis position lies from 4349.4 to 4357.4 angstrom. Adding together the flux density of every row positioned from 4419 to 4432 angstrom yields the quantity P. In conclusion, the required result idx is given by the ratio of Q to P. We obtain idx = 0.5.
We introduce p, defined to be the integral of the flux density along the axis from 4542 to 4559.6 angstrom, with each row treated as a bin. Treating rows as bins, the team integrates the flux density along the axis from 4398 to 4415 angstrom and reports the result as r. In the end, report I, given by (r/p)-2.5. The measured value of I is -1.66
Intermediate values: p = 356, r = 297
